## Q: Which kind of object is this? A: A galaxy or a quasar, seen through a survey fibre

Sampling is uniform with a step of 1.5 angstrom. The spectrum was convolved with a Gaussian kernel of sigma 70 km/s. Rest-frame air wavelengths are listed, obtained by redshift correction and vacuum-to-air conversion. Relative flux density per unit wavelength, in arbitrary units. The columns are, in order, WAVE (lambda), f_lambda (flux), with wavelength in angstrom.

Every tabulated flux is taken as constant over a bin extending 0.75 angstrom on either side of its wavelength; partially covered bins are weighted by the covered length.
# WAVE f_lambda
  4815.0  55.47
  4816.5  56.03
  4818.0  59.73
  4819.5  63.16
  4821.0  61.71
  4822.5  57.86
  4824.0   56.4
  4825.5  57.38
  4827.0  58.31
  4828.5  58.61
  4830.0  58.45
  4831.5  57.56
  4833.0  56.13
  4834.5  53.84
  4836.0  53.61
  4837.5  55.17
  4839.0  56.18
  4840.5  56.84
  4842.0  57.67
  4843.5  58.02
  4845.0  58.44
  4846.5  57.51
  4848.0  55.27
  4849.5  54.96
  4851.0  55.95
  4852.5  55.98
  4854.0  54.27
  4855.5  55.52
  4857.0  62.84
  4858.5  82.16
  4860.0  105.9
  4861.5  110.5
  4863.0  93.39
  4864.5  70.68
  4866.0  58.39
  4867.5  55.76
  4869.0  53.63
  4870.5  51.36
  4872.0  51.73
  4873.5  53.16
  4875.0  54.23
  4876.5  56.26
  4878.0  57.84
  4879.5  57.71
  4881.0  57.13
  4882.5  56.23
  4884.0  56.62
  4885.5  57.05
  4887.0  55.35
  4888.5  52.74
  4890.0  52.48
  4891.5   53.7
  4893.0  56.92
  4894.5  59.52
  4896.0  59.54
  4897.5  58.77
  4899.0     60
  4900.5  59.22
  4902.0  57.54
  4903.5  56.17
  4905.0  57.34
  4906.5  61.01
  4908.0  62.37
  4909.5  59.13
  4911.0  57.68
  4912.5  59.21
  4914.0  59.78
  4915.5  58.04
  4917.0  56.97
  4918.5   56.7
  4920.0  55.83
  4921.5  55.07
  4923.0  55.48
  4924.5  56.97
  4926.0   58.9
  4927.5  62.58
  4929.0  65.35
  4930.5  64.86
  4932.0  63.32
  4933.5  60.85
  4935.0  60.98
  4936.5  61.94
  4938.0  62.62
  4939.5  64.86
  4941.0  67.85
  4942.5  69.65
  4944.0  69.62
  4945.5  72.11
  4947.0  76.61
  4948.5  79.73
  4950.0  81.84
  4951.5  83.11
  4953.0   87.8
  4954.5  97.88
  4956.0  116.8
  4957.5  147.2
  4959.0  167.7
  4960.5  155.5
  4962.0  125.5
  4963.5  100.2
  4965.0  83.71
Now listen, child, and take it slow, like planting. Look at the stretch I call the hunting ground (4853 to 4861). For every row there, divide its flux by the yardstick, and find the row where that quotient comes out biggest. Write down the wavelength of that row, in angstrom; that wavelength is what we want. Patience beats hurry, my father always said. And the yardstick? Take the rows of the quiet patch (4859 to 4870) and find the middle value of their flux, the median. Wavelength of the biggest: 4860.0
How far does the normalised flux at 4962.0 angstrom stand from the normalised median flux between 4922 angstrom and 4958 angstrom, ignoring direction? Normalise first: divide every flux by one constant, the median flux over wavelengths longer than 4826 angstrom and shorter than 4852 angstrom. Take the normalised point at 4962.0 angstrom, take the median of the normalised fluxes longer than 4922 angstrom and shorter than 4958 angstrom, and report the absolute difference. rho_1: 1.0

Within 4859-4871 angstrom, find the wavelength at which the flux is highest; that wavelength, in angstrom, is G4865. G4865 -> 4861.5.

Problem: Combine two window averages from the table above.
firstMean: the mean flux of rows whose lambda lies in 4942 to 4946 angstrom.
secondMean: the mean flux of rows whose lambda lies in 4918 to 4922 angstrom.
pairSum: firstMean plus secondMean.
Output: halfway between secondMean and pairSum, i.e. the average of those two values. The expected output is 91.1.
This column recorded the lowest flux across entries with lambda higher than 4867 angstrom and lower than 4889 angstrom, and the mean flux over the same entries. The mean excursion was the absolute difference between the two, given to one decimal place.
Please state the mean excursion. 3.8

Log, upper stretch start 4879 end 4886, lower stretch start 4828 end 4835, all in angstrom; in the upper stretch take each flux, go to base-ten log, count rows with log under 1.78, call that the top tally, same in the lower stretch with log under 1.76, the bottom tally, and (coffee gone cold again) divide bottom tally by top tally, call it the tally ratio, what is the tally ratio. 0.4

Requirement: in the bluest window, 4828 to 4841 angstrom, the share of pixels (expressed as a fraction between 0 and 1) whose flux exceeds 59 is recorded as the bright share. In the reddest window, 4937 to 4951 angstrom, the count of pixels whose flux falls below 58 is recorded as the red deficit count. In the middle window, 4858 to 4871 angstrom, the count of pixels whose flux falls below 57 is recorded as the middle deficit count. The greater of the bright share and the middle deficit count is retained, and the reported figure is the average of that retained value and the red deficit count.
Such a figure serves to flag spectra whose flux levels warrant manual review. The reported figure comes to 1.5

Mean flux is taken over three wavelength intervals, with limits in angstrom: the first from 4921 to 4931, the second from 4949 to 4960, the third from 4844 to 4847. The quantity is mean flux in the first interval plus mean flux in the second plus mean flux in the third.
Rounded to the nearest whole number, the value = 230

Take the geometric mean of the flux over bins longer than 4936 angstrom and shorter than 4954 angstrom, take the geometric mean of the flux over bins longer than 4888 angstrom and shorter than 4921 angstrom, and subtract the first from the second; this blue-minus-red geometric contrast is -15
